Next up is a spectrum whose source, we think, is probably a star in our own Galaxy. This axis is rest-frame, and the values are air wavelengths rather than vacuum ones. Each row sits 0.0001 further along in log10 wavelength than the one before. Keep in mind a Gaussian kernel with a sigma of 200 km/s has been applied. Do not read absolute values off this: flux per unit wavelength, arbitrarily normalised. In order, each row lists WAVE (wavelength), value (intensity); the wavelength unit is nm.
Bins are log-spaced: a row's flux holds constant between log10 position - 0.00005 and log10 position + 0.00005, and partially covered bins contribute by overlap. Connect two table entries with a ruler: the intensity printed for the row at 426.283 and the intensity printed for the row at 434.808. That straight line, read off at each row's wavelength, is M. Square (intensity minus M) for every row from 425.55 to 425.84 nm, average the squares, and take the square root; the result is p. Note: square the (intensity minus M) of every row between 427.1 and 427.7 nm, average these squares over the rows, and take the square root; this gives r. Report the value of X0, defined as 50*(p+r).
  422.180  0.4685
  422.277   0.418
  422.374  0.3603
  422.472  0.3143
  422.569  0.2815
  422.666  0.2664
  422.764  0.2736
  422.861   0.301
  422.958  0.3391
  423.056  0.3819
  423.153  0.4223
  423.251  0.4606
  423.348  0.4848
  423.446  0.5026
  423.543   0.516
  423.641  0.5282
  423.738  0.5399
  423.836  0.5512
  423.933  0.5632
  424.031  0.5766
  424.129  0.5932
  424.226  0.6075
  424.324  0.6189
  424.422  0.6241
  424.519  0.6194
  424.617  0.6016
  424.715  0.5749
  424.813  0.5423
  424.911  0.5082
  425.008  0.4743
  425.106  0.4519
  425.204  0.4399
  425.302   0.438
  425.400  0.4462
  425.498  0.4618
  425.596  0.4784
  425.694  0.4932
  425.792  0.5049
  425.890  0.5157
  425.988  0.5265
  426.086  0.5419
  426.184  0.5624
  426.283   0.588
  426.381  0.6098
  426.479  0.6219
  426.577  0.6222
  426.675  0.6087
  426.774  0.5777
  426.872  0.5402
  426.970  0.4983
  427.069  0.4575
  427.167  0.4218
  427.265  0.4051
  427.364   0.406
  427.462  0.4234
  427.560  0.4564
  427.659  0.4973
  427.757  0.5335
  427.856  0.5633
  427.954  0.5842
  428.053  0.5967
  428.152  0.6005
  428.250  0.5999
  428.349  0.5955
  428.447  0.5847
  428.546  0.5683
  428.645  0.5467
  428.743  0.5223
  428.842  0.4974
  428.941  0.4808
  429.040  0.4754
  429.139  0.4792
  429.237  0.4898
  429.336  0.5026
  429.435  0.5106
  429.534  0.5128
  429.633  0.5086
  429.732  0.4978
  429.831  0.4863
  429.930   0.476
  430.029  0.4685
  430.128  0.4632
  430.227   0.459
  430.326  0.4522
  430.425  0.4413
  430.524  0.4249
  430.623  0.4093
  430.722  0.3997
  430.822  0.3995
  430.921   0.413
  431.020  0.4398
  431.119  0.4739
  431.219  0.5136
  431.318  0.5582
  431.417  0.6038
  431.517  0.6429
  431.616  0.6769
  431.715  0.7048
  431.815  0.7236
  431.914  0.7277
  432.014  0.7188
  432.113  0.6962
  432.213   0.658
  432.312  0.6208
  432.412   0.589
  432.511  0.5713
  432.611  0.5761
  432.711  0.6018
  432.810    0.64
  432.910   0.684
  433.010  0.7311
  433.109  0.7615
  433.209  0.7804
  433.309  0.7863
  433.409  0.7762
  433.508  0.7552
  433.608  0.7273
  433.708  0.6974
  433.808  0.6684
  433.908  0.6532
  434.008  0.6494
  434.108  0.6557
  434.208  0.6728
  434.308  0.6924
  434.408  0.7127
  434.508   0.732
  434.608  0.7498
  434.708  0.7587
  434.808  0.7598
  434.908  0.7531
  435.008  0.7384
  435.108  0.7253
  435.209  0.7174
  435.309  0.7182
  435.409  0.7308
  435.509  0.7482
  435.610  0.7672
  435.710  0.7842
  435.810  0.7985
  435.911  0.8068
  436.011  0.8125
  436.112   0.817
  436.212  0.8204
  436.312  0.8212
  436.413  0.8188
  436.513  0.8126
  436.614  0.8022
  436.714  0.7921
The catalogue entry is 13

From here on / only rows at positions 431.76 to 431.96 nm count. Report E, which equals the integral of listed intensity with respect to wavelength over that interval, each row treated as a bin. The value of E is 0.14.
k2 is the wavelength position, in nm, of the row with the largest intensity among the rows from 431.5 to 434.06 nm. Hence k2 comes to 433.309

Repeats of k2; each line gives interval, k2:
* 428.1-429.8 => 428.152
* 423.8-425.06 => 424.422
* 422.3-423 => 422.374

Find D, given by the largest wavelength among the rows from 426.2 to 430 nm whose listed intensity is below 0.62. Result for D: 429.930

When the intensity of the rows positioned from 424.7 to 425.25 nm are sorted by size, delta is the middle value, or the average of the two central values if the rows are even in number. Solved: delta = 0.491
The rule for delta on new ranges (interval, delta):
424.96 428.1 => 0.502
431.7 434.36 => 0.692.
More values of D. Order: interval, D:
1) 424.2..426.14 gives 426.086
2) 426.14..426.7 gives 426.675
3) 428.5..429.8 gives 429.732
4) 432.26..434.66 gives 432.711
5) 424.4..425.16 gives 425.106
